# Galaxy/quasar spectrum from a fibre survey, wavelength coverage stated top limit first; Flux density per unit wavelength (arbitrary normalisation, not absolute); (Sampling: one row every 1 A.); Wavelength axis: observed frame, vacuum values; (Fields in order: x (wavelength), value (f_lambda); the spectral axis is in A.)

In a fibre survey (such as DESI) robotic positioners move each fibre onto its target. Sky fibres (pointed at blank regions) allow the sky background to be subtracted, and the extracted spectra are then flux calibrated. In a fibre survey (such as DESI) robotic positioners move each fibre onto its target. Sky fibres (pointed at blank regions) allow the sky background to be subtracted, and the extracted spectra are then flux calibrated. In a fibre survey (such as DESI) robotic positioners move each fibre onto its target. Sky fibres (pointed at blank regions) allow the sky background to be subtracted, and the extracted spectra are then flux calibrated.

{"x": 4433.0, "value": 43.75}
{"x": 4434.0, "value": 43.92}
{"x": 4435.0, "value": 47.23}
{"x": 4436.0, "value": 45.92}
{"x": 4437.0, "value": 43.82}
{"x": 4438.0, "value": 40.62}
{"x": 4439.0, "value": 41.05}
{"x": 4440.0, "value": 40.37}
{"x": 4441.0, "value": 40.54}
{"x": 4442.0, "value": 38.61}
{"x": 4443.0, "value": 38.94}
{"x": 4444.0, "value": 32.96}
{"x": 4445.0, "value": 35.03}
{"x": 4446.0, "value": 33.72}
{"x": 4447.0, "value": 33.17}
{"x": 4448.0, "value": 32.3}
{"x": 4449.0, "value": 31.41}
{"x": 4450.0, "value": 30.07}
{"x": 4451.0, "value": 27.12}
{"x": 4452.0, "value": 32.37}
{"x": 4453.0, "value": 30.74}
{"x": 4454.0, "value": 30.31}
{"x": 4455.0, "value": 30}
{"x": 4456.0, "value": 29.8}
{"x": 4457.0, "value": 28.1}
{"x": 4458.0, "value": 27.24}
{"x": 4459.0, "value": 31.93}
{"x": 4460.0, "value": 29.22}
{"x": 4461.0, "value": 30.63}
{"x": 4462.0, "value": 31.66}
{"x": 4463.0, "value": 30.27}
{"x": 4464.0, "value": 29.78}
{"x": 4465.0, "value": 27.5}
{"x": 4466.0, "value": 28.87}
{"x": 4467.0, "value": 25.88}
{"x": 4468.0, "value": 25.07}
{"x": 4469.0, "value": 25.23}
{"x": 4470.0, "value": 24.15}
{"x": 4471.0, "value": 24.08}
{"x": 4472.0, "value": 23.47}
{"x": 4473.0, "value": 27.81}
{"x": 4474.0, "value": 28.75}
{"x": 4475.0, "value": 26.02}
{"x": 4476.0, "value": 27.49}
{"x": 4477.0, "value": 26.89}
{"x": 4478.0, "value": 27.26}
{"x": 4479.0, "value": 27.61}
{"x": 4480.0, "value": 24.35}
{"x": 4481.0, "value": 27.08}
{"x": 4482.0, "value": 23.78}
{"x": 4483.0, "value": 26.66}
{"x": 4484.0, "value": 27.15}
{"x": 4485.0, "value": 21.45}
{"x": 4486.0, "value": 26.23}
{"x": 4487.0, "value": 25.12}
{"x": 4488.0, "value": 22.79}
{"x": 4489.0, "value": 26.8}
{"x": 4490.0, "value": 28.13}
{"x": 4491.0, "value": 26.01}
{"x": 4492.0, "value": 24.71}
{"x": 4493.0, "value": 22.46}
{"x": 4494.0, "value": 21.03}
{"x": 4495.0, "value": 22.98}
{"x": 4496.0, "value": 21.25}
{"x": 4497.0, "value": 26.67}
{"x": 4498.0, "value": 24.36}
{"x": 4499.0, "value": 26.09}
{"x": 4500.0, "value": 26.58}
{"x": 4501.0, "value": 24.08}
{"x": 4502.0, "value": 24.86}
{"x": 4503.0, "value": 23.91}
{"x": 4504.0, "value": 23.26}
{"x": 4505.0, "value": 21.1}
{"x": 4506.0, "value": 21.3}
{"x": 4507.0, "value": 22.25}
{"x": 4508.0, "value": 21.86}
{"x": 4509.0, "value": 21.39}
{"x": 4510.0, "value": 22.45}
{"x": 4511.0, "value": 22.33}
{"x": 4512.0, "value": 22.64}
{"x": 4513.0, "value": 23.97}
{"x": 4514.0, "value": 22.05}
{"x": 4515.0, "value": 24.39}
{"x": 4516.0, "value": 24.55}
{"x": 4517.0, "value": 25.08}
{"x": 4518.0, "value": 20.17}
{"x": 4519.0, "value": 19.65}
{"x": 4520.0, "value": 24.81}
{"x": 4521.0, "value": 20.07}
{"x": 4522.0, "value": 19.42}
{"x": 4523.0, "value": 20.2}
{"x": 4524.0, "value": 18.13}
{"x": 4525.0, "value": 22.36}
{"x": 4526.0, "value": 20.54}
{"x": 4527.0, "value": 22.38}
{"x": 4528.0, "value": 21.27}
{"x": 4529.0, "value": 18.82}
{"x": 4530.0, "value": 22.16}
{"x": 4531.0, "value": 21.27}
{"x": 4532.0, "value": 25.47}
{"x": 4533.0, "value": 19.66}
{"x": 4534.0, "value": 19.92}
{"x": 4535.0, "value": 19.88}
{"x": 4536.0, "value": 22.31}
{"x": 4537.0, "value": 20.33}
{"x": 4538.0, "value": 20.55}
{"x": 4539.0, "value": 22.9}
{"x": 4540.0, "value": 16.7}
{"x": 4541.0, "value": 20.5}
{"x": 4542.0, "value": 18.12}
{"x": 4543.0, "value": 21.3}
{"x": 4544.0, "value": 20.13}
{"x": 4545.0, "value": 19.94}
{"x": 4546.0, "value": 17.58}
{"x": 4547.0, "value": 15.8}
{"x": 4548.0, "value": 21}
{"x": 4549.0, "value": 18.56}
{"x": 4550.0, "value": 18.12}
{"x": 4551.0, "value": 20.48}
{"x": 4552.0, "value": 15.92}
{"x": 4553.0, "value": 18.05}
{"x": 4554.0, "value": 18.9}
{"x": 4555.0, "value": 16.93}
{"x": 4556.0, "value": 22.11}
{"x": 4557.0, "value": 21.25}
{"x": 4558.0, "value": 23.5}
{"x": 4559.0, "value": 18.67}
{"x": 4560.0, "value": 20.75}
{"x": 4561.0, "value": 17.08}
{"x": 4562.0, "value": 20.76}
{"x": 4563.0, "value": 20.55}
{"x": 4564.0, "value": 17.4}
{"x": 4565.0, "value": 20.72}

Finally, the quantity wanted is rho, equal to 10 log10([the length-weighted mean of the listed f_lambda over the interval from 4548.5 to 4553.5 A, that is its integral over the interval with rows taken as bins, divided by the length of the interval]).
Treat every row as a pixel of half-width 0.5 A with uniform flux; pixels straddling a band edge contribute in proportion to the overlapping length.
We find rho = 12.6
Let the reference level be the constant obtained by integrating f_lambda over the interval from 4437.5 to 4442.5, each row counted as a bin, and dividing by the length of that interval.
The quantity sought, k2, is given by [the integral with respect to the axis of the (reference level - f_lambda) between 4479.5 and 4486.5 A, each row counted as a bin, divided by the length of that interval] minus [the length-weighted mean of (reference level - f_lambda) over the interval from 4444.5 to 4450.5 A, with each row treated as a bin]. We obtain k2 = 7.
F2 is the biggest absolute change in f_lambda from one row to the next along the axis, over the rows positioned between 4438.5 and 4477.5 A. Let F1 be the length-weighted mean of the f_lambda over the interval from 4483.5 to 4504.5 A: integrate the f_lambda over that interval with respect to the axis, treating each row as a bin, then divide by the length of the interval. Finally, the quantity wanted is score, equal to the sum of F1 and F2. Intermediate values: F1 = 25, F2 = 6.0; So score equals 31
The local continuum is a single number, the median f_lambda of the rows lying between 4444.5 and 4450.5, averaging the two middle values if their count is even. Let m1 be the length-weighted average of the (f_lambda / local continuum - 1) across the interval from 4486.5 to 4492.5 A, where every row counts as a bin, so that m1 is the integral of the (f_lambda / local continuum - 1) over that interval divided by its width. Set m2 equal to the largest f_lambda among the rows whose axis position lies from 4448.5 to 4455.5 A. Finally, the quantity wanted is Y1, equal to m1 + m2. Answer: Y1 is 32.2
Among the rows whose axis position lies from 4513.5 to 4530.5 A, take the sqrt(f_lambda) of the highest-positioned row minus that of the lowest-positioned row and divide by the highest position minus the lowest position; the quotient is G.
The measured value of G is 0.001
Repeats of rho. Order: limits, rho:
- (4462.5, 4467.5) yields 14.5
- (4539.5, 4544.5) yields 12.9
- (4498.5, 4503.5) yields 14.0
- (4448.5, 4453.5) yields 14.8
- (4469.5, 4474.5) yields 14.1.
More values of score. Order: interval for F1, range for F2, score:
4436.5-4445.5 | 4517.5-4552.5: 45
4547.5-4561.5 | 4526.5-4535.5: 25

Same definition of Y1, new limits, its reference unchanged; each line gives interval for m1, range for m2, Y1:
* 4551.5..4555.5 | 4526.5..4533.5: 25.0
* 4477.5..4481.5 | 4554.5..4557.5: 21.9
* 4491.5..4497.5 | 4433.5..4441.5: 46.9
